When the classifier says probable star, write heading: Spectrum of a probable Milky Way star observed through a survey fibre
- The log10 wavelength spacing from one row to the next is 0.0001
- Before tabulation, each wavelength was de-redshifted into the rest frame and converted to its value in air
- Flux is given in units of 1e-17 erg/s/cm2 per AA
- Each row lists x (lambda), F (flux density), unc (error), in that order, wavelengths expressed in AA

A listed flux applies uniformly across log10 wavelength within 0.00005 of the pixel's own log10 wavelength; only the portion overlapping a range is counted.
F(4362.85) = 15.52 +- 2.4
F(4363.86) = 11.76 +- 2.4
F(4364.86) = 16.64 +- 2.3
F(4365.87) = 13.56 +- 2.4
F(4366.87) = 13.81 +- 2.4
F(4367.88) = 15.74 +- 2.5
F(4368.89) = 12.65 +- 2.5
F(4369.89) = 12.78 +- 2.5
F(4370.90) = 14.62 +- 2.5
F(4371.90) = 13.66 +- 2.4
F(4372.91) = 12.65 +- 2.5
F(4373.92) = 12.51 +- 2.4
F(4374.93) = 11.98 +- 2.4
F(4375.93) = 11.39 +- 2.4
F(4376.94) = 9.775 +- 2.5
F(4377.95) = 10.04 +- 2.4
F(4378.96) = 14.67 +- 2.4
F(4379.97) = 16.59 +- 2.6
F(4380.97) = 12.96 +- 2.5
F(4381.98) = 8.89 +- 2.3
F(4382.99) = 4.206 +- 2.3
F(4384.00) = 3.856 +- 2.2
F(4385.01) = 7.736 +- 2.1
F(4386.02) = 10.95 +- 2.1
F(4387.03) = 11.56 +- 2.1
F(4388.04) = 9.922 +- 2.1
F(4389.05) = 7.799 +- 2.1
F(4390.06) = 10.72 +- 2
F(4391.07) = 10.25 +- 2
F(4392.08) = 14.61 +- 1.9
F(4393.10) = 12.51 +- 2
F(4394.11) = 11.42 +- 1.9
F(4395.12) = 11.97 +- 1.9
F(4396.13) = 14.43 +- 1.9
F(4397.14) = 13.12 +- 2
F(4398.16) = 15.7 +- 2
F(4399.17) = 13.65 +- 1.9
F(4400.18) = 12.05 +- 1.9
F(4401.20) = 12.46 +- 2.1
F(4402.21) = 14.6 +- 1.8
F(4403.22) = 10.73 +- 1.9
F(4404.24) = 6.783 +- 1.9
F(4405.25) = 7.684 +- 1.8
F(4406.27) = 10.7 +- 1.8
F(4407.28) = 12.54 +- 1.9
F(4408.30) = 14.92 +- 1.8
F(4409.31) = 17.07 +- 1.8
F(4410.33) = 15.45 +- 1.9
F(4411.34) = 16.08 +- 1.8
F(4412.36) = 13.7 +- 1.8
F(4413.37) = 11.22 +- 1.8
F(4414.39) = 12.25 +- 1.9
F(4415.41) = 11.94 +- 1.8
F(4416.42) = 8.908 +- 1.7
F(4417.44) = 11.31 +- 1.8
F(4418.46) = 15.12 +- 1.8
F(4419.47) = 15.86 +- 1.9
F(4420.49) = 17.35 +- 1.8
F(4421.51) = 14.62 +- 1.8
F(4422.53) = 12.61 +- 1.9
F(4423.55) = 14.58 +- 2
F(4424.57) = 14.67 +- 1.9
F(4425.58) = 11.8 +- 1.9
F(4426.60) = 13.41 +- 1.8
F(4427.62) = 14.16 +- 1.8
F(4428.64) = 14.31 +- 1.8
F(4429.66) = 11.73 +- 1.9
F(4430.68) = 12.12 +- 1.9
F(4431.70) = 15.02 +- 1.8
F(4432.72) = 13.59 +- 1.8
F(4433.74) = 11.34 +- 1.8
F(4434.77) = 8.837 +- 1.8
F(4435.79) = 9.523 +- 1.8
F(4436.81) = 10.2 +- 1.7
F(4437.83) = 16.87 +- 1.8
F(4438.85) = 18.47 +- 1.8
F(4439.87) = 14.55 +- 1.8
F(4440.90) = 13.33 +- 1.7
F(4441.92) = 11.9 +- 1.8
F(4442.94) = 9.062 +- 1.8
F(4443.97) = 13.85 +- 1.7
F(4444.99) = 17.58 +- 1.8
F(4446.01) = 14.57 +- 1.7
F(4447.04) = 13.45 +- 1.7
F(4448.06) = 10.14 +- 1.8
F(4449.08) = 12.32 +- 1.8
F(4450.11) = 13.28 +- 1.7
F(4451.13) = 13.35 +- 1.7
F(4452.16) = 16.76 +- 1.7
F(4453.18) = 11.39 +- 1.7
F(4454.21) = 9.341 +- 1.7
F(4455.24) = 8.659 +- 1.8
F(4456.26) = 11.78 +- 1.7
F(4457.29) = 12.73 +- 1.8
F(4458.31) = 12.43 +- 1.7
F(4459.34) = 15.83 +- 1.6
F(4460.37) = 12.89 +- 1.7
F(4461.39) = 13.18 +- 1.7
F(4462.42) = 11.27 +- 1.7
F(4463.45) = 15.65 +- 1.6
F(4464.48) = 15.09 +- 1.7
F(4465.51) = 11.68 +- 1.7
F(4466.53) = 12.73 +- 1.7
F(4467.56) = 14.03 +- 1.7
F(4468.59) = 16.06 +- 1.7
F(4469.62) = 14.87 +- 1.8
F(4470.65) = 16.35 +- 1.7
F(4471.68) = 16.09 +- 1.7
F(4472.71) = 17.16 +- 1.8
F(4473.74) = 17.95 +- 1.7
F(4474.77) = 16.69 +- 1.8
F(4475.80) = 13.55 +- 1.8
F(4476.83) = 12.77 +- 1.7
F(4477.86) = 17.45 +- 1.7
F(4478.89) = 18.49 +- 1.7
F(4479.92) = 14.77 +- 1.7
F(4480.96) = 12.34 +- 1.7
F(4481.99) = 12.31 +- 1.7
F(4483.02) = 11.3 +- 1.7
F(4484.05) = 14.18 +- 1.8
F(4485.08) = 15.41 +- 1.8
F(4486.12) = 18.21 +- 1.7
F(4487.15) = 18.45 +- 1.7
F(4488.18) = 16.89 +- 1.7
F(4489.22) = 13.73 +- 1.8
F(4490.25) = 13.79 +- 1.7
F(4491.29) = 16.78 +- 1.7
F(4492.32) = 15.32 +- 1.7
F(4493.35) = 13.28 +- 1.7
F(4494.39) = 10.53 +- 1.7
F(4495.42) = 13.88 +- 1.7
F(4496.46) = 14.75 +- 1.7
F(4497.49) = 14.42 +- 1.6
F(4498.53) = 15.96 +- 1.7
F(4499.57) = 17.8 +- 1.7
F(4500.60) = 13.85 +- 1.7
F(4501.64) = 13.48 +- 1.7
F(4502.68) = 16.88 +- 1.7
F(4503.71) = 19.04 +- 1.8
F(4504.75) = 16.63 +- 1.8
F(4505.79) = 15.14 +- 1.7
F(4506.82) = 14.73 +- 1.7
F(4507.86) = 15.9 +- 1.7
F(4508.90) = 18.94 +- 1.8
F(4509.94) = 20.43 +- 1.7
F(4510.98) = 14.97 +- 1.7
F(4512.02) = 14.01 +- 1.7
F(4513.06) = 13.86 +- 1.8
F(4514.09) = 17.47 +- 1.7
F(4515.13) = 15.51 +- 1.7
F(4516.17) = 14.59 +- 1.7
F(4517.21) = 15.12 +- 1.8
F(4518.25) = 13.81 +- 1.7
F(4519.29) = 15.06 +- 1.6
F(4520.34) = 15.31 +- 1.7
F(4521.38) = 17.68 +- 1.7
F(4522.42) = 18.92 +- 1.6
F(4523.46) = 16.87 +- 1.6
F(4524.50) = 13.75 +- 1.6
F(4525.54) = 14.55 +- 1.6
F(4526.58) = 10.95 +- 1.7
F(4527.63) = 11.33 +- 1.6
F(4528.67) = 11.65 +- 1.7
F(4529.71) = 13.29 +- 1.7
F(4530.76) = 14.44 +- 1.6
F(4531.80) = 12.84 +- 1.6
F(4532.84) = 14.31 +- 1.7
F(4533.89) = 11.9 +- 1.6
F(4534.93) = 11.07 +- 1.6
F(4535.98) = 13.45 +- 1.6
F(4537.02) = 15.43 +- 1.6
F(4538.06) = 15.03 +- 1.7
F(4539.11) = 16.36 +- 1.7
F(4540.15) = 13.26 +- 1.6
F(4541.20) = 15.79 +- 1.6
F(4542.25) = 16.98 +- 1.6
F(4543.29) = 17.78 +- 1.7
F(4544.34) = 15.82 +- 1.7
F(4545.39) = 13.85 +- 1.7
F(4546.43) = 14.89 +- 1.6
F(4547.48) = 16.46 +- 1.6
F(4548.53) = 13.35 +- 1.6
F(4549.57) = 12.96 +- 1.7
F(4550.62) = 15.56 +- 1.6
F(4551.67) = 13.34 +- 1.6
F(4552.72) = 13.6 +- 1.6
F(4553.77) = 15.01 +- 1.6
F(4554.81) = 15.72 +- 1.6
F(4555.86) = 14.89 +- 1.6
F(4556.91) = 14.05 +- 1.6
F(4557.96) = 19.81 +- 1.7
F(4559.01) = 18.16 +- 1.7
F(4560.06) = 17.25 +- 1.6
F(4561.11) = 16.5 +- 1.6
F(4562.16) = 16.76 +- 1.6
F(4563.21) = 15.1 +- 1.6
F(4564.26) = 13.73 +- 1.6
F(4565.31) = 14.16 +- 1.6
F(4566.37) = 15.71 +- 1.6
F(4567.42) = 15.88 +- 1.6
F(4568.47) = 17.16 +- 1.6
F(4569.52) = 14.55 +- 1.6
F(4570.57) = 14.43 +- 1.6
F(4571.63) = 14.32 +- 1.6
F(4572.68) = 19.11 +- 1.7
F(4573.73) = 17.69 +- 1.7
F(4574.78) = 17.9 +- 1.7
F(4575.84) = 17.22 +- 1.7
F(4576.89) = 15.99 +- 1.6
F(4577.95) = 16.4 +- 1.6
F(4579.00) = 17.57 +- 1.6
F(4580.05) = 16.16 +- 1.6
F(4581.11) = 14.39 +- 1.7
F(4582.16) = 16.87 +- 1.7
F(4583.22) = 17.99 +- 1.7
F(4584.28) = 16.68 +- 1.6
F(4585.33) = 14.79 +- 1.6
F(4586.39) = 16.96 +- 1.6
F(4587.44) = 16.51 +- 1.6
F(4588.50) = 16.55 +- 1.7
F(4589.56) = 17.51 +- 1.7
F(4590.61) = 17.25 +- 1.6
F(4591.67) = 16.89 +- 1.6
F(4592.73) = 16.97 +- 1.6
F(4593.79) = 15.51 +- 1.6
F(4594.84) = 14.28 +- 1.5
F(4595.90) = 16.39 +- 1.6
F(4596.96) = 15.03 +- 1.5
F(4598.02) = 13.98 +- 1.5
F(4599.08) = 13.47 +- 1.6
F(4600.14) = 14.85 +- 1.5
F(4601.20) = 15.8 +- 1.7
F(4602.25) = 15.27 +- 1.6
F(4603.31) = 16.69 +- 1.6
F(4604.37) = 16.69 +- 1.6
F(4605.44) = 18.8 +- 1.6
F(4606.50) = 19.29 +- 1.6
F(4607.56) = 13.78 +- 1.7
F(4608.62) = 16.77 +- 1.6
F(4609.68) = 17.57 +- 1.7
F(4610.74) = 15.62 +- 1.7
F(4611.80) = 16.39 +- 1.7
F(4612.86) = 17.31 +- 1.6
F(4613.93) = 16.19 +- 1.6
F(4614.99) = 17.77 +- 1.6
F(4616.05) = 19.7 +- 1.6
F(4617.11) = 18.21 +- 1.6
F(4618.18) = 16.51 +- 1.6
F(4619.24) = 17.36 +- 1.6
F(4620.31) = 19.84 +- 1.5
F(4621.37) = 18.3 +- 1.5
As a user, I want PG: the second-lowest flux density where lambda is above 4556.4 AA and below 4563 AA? 16.5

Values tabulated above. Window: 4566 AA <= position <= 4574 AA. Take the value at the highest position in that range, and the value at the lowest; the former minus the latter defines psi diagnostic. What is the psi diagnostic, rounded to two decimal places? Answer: 1.98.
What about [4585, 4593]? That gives 2.18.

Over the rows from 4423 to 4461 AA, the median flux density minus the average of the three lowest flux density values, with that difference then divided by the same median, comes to 0.33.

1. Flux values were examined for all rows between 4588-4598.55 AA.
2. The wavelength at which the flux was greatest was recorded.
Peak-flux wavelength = 4589.56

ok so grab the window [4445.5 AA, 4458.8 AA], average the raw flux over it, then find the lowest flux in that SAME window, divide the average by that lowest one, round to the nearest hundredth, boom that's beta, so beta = 1.42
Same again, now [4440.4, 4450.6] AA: 1.43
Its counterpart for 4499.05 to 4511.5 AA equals 1.22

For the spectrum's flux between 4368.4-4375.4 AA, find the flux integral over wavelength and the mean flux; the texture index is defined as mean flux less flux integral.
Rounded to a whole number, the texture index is -78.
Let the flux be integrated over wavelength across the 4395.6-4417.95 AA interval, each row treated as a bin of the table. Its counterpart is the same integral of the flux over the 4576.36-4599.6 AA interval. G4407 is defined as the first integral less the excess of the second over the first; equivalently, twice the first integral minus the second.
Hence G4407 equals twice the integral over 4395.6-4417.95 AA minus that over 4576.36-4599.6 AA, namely 189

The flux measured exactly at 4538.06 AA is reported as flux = 15.03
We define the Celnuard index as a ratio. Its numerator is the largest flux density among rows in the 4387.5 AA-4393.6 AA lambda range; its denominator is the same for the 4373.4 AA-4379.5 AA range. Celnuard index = 1.00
